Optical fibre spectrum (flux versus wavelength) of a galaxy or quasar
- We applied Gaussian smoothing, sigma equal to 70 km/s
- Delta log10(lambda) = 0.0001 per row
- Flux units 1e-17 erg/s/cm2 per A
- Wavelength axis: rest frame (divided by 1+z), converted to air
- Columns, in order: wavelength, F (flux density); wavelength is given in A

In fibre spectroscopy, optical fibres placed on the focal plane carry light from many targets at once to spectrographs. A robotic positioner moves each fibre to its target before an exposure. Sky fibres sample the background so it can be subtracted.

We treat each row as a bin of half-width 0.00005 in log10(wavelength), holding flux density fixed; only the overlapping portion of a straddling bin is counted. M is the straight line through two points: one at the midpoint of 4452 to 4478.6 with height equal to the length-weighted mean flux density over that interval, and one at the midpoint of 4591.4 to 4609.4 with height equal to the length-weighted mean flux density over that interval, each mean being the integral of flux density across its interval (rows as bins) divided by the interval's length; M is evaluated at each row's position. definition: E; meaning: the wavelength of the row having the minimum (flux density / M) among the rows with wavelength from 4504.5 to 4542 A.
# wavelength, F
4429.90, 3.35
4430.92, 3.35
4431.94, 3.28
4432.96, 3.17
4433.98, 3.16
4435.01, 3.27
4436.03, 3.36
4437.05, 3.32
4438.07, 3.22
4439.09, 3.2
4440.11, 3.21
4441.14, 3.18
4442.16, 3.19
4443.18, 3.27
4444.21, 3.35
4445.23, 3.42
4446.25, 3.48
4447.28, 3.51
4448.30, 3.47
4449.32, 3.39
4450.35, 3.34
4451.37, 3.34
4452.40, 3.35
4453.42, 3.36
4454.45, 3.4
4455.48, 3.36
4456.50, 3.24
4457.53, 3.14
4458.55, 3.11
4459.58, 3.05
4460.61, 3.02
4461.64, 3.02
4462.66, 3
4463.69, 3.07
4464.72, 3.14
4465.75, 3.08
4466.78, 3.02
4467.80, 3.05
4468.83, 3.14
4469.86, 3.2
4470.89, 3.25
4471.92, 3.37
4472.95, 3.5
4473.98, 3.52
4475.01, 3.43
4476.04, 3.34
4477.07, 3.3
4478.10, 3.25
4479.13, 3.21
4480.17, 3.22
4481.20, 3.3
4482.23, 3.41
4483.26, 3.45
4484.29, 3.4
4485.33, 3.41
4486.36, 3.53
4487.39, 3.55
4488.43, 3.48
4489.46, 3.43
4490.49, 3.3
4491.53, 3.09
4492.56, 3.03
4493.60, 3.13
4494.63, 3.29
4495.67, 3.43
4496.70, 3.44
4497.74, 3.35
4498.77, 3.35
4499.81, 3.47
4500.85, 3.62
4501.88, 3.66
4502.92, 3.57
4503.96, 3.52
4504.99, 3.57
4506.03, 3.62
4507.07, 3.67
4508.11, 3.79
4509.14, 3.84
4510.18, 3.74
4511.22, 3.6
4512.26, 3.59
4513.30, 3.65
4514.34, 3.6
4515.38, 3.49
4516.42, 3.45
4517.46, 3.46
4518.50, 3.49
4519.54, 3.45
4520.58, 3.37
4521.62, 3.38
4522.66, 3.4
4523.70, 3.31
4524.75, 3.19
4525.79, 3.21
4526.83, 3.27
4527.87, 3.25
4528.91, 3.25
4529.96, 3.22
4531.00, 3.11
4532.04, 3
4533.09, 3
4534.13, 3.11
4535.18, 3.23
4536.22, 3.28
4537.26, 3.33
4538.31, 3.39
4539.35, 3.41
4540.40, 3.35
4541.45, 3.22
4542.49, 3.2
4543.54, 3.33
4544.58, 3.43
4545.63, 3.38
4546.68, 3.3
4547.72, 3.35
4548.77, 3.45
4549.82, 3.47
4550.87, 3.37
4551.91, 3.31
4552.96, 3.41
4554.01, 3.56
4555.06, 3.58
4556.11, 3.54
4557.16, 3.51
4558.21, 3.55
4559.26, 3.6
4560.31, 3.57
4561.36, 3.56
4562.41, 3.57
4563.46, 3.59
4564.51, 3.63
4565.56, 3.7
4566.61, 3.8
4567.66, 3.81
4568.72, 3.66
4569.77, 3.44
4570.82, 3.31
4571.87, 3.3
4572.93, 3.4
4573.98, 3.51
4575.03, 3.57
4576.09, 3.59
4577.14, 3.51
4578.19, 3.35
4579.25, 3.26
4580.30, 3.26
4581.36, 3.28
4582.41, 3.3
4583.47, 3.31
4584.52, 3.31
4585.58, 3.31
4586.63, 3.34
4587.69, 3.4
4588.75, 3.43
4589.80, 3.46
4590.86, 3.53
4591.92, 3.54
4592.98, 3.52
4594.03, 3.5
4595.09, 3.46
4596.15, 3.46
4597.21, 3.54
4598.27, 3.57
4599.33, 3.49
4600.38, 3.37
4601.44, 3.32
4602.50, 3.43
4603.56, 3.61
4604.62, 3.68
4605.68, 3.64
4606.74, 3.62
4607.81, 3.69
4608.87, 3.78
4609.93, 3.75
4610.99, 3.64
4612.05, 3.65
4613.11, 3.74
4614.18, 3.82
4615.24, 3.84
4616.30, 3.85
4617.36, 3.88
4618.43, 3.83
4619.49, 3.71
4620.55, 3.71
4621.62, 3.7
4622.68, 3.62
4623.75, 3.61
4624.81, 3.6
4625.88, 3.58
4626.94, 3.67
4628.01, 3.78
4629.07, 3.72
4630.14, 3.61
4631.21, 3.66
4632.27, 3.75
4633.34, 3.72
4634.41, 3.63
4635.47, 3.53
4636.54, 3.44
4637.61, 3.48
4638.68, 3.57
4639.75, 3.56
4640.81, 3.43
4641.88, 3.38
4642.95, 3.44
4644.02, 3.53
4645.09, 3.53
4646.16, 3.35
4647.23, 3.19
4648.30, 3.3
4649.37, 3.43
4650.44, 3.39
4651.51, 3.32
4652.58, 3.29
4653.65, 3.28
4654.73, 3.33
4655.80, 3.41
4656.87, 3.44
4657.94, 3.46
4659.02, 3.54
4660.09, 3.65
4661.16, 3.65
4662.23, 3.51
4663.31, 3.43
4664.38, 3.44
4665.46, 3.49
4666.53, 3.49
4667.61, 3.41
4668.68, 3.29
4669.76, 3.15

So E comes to 4533.09 A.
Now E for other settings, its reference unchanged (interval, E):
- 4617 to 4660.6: 4647.23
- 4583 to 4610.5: 4601.44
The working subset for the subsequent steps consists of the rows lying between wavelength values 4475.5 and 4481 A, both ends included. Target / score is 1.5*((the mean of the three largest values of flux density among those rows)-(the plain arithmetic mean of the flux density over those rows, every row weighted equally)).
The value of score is 0.049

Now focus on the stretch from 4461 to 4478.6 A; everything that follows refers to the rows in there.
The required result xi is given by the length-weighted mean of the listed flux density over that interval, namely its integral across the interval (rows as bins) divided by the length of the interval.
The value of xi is 3.22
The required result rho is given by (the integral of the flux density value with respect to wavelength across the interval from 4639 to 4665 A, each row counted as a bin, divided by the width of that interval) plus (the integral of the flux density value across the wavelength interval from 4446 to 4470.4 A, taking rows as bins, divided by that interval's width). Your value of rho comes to 6.6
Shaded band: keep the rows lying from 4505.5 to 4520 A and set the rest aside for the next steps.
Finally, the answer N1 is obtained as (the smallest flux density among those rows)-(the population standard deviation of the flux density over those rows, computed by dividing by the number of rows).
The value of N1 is 3.33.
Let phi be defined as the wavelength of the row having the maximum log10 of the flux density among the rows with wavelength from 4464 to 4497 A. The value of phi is 4487.39 A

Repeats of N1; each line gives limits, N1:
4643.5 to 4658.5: 3.10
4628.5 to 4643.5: 3.26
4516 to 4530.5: 3.09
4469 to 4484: 3.10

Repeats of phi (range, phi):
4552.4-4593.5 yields 4567.66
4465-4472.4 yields 4471.92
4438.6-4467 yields 4447.28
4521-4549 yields 4548.77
